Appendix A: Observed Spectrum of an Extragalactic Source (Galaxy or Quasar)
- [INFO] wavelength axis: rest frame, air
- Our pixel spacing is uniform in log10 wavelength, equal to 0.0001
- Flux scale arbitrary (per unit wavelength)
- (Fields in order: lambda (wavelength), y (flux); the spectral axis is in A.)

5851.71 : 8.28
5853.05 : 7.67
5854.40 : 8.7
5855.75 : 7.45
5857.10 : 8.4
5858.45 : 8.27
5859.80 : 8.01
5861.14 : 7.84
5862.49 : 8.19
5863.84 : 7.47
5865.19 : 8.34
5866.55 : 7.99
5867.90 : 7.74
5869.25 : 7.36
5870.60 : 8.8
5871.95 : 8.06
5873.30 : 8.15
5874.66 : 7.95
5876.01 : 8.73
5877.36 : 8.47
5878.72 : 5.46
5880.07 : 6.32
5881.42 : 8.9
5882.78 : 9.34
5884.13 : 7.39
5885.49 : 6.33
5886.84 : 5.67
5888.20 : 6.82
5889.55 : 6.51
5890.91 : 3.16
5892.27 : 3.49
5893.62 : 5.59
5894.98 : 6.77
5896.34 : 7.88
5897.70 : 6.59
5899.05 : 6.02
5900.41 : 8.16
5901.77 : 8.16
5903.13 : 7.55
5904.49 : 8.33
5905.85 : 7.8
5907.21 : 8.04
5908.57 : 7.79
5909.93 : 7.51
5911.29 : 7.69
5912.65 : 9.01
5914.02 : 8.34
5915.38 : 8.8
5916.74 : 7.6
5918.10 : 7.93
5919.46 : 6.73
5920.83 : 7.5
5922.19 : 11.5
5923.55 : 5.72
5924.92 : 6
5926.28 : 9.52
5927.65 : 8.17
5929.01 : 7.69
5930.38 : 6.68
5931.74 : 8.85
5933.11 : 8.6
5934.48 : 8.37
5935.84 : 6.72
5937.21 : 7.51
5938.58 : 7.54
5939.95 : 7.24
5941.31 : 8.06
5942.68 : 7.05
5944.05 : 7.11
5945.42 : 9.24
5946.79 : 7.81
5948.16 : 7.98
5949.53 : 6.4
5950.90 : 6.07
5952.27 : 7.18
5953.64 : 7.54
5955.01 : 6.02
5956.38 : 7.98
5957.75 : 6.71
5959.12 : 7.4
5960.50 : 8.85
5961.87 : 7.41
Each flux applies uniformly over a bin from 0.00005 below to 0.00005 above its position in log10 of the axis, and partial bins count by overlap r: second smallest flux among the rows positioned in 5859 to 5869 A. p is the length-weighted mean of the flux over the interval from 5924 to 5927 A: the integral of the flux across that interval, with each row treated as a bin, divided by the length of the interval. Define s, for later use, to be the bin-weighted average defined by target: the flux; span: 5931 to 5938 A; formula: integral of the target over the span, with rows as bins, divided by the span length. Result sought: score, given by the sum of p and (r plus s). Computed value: 23.3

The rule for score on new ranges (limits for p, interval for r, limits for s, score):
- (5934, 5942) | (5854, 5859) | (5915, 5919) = 23.8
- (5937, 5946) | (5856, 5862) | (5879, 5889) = 22.9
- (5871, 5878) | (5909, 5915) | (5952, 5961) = 23.3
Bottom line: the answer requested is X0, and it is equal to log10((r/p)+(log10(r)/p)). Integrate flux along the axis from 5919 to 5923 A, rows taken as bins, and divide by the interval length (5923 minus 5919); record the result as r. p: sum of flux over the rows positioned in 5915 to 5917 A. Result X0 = -0.24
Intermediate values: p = 16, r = 8.59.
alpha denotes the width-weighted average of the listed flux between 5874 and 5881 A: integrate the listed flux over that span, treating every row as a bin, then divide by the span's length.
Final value 7.4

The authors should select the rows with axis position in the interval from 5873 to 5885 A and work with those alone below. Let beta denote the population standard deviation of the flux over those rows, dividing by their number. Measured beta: 1.2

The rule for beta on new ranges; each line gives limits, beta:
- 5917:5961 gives 1.2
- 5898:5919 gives 0.7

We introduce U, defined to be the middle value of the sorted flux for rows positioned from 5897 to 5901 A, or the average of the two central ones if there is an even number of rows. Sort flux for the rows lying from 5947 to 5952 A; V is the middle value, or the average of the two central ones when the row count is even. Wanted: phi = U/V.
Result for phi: 1.03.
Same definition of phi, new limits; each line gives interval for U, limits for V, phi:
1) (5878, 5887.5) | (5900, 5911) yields 0.80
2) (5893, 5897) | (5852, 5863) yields 0.84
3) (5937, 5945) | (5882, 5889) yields 1.08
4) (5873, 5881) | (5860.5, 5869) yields 1.02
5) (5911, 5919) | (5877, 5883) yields 0.96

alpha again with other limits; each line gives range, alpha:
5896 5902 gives 7.3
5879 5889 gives 7.2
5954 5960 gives 7.1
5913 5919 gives 8.2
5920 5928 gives 8.0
